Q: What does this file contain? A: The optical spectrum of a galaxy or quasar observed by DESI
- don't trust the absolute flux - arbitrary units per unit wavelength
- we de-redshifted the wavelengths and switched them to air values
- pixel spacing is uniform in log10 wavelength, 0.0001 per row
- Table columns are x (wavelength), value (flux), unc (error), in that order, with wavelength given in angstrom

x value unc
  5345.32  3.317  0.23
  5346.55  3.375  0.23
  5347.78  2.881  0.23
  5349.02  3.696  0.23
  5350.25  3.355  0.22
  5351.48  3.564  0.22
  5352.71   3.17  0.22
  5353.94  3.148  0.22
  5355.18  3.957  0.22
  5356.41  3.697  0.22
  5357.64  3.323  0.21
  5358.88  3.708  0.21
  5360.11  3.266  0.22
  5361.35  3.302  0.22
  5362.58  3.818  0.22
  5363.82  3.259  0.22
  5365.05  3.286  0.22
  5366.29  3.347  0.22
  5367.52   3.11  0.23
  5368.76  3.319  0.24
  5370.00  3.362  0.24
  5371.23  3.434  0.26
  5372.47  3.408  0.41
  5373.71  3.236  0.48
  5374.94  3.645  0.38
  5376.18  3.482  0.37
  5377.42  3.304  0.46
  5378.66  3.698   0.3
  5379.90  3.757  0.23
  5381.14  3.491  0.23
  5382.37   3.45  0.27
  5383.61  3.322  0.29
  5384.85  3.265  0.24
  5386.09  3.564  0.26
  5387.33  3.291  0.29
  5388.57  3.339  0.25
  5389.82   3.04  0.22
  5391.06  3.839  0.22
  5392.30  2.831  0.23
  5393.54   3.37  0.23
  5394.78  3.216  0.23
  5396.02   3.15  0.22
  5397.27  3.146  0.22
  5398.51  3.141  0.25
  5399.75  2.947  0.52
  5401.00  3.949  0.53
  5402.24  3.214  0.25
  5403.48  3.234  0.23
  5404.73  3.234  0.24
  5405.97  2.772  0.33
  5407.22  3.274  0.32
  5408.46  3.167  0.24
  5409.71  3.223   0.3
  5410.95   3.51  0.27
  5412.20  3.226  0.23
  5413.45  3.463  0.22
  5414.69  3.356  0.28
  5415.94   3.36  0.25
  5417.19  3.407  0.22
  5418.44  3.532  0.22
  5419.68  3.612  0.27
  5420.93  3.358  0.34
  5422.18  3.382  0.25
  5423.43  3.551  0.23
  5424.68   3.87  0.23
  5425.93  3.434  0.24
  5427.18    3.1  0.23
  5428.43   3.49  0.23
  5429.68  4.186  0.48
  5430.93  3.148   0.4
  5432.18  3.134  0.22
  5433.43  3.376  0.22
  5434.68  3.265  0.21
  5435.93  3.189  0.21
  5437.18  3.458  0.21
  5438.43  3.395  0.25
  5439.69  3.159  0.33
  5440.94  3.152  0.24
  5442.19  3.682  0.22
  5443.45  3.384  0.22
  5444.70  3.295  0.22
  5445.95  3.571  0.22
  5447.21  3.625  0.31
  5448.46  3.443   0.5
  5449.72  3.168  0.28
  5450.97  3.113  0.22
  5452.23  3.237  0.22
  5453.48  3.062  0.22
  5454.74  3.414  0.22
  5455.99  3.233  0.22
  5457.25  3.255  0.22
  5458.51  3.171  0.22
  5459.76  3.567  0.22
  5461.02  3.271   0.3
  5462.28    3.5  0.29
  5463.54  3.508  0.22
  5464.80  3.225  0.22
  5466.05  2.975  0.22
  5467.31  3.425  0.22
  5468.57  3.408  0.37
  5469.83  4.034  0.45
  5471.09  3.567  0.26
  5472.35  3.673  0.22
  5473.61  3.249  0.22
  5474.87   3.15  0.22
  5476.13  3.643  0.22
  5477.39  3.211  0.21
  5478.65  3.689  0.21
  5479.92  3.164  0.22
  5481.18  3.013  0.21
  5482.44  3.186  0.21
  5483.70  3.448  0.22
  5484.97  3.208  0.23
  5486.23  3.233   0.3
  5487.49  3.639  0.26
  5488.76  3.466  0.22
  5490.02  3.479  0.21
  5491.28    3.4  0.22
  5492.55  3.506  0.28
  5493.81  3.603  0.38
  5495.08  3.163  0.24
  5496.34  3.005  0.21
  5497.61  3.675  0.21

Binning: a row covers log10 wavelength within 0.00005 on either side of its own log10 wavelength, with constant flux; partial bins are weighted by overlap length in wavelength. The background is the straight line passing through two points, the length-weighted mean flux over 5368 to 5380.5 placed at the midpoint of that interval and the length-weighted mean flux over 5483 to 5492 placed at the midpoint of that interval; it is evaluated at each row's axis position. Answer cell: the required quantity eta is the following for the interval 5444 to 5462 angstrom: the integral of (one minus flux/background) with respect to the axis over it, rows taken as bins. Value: 0.55 angstrom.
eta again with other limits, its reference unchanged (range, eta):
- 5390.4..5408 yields 1.08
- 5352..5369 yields 0.26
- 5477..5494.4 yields 0.17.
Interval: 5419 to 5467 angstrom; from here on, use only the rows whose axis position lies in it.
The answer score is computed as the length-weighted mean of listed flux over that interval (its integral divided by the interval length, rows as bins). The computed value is 3.37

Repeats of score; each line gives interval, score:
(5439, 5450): 3.39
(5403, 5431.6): 3.39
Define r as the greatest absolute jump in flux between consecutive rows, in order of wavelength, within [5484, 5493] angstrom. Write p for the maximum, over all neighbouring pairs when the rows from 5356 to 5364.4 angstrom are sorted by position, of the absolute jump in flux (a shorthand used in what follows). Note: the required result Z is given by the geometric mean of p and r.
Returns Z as 0.476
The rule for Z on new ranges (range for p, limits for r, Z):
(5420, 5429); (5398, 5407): 0.661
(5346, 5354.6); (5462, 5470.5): 0.714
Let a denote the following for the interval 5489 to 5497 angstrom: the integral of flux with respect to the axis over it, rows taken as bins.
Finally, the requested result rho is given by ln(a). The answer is 3.29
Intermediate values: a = 27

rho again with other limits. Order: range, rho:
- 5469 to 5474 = 2.90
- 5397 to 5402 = 2.80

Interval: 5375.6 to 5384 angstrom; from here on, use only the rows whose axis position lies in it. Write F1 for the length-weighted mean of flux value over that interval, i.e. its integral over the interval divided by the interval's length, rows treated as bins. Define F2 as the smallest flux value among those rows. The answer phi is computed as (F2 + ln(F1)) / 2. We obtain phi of 2.28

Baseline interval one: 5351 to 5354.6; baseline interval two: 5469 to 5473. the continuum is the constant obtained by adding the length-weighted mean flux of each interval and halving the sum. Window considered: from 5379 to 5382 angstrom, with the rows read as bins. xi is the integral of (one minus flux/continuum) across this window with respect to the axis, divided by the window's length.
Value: -0.03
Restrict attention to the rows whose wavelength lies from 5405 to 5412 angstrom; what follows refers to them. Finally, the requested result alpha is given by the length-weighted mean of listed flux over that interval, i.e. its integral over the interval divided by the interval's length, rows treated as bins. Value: 3.19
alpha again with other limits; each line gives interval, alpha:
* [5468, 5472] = 3.67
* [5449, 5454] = 3.15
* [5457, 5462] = 3.33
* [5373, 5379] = 3.46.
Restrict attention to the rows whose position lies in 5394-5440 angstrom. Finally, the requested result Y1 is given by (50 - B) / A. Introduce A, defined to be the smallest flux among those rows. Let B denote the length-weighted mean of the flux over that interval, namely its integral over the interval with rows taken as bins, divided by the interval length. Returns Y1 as 16.8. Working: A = 2.772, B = 3.34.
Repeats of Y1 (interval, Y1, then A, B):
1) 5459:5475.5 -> 15.7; 2.975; 3.43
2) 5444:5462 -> 15.2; 3.062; 3.32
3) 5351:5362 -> 14.8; 3.148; 3.46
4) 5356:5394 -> 16.5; 2.831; 3.40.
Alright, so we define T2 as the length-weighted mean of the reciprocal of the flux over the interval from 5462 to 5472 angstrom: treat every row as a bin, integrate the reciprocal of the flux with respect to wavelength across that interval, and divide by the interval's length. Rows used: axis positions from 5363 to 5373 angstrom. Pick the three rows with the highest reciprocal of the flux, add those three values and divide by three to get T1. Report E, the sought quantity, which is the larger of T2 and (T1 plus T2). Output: 0.602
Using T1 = 0.311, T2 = 0.291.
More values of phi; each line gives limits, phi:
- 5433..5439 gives 2.20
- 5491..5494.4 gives 2.33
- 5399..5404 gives 2.08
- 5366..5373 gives 2.16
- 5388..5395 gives 2.01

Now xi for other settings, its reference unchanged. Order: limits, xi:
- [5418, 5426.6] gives -0.01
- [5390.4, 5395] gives 0.05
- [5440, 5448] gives 0.02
